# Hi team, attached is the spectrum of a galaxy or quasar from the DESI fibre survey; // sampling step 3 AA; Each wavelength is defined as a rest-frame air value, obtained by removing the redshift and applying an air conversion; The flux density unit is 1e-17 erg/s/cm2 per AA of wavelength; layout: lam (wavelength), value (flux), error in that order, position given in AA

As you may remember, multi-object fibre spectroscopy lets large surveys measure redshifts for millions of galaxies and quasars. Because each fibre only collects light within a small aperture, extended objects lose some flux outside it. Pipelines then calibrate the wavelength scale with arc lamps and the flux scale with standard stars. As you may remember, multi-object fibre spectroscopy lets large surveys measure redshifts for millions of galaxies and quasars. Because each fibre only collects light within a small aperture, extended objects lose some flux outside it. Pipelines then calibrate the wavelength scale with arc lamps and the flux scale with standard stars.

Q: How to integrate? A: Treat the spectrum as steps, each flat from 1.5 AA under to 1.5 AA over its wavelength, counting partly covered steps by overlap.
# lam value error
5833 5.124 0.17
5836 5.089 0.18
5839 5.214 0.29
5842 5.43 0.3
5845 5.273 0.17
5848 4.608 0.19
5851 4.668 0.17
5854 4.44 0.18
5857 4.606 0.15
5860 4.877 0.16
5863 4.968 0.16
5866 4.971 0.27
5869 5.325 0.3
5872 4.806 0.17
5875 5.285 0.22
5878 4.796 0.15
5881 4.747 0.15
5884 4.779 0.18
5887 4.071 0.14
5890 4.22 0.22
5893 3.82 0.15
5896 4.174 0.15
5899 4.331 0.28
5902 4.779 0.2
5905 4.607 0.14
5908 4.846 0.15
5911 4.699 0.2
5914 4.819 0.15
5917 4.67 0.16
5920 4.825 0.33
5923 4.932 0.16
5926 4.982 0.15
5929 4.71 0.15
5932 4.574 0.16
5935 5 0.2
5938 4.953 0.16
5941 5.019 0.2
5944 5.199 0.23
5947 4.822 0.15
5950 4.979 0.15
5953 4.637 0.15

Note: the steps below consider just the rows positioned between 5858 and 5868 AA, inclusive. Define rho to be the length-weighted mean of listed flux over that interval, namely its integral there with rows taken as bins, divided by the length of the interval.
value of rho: 4.94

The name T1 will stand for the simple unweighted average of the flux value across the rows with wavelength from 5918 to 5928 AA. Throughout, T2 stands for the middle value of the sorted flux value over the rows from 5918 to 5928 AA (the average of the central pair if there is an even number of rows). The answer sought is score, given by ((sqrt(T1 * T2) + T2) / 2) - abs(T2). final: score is -0.005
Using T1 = 4.9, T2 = 4.9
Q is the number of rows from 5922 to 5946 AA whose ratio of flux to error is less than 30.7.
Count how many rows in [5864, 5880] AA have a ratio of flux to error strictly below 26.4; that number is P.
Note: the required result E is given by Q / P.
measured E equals 1.3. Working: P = 3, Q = 4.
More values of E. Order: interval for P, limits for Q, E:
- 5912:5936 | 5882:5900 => 3.0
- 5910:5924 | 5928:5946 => 2.0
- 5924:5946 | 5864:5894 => 2.7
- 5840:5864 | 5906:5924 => 1.0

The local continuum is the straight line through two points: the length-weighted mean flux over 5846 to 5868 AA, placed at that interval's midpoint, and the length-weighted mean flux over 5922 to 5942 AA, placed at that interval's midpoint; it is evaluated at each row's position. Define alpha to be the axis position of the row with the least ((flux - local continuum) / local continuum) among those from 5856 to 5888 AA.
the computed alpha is 5887 AA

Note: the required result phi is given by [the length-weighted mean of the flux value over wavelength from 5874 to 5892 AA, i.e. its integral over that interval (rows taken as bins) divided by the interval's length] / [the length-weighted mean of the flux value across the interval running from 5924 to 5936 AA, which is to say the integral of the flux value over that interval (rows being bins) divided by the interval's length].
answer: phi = 0.96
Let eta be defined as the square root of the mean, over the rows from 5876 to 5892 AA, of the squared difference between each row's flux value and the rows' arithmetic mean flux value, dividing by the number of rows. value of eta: 0.31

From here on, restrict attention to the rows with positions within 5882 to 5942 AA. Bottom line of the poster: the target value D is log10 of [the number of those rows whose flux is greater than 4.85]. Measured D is 0.70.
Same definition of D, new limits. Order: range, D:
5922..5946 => 0.78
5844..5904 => 0.78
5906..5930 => 0.30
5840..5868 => 0.70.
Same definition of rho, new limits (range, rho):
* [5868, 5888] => 4.84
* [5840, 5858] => 4.85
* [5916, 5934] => 4.79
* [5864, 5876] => 5.08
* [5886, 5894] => 4.05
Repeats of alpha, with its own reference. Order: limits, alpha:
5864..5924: 5893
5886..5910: 5893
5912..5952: 5932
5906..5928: 5917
